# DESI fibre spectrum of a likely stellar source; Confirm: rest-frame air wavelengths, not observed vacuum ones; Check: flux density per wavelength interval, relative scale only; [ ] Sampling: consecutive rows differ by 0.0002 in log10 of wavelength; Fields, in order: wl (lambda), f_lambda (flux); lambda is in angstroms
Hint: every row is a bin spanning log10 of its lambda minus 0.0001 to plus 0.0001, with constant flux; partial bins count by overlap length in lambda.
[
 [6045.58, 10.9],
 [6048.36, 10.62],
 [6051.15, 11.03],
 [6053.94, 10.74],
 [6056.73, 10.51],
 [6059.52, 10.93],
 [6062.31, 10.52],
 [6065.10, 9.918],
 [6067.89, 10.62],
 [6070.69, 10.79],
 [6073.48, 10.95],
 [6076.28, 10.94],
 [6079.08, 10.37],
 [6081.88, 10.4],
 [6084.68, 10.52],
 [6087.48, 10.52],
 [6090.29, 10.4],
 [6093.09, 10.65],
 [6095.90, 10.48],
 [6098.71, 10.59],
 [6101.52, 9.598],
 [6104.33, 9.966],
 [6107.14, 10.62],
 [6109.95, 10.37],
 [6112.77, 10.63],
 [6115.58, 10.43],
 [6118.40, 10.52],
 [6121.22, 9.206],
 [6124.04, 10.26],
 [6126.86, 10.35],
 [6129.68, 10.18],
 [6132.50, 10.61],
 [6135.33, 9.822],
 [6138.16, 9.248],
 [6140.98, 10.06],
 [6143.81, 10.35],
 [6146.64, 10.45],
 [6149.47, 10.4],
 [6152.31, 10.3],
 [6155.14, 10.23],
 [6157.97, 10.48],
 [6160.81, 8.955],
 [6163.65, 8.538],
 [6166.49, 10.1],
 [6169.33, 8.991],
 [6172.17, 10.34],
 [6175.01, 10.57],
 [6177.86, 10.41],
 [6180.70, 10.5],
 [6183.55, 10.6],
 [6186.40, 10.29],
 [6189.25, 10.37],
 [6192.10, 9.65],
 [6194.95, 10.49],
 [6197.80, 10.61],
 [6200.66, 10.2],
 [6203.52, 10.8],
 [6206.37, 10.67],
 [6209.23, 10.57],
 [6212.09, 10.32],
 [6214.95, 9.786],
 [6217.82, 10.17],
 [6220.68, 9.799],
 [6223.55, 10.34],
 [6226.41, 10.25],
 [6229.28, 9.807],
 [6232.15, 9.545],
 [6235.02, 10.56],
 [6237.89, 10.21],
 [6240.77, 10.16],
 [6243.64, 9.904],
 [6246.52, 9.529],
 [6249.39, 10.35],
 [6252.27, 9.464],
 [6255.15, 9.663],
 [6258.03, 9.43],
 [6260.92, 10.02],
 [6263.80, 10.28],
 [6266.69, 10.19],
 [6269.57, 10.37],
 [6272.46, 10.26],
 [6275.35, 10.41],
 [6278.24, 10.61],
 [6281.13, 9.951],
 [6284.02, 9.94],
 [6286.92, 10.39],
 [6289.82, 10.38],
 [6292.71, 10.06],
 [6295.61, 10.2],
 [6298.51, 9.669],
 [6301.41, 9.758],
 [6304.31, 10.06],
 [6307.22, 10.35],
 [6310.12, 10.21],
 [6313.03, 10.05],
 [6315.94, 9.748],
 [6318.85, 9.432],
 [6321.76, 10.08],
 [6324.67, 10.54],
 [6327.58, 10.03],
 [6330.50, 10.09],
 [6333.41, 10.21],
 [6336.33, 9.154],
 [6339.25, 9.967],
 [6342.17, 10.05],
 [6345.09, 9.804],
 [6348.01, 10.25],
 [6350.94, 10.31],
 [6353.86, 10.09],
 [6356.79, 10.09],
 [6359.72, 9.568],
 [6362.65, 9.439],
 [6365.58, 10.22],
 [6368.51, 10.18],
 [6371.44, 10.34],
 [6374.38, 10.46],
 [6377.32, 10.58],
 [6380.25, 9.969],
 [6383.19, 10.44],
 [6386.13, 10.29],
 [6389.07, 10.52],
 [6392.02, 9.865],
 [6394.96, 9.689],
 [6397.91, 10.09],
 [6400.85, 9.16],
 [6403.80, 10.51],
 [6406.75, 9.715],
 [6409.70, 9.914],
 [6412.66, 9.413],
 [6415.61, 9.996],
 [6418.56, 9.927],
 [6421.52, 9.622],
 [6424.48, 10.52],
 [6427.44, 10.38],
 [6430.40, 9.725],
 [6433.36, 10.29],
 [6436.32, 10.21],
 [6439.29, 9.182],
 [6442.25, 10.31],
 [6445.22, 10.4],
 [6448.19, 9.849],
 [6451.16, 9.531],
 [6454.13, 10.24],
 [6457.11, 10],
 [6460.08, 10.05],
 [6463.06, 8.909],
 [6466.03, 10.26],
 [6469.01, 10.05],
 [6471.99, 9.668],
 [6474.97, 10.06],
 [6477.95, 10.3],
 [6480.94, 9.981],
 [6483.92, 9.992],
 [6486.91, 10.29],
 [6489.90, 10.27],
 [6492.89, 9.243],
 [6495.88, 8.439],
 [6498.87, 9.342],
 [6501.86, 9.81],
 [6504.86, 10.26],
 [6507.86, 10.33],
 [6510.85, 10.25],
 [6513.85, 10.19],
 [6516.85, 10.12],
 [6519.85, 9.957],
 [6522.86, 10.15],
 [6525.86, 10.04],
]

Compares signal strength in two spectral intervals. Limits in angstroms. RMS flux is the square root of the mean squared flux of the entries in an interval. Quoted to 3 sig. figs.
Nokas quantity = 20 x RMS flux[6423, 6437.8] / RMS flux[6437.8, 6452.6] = 20.7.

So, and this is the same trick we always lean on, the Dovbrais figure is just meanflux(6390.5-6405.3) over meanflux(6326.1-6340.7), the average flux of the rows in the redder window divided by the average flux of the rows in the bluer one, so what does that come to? 0.997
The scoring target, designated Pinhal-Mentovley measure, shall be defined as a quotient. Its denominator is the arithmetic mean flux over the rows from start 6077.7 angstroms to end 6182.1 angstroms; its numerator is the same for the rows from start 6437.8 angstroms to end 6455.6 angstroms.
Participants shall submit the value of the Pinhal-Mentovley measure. 0.975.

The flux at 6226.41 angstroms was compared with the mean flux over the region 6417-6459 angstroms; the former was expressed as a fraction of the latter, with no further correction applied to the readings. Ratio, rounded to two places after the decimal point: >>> 1.02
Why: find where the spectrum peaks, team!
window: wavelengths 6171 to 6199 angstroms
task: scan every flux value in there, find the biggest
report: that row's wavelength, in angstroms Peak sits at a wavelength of 6197.80 angstroms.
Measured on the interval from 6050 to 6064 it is 6051.15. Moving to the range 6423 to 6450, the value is 6424.48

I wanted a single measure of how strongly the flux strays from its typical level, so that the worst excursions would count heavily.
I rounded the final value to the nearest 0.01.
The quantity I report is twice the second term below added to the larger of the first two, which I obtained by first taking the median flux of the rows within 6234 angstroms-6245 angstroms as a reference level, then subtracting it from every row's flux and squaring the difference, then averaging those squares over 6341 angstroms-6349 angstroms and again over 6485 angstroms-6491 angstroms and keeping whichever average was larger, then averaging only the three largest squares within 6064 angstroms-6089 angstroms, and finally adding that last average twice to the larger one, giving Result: 1.07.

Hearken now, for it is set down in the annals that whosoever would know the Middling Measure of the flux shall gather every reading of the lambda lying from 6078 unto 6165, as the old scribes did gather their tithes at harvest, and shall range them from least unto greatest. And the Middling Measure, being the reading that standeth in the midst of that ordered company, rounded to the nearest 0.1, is 10.4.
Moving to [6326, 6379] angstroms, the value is 10.1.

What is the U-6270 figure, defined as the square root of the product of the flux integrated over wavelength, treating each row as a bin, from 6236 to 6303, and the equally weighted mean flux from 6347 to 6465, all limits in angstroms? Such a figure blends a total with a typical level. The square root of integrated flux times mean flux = 82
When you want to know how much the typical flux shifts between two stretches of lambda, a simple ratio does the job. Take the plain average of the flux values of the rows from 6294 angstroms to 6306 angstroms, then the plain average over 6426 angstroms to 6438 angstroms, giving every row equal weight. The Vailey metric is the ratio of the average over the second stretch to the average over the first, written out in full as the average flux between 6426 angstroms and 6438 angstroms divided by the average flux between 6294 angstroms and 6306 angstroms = 1.02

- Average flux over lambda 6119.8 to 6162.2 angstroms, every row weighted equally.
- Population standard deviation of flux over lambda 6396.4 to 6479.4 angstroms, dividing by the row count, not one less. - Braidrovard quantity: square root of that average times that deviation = 2.04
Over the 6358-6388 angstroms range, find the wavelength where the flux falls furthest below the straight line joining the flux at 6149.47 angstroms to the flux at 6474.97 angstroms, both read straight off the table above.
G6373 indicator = 6362.65 angstroms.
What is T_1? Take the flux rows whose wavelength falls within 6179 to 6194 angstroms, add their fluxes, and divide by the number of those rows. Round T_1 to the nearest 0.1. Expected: 10.3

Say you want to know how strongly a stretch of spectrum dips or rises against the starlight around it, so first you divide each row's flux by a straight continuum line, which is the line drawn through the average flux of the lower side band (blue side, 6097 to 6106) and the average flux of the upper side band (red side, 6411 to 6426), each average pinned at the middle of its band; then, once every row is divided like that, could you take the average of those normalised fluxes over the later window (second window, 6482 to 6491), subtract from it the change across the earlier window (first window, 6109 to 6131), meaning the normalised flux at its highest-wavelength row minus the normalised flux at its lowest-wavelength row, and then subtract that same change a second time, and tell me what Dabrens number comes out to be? 1.07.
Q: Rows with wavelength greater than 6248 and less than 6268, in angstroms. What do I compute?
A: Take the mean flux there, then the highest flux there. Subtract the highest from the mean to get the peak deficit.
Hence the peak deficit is -0.44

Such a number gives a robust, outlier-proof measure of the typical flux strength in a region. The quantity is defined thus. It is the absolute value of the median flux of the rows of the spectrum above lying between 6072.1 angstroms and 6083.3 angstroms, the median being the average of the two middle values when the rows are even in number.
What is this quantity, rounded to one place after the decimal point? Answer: 10.7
